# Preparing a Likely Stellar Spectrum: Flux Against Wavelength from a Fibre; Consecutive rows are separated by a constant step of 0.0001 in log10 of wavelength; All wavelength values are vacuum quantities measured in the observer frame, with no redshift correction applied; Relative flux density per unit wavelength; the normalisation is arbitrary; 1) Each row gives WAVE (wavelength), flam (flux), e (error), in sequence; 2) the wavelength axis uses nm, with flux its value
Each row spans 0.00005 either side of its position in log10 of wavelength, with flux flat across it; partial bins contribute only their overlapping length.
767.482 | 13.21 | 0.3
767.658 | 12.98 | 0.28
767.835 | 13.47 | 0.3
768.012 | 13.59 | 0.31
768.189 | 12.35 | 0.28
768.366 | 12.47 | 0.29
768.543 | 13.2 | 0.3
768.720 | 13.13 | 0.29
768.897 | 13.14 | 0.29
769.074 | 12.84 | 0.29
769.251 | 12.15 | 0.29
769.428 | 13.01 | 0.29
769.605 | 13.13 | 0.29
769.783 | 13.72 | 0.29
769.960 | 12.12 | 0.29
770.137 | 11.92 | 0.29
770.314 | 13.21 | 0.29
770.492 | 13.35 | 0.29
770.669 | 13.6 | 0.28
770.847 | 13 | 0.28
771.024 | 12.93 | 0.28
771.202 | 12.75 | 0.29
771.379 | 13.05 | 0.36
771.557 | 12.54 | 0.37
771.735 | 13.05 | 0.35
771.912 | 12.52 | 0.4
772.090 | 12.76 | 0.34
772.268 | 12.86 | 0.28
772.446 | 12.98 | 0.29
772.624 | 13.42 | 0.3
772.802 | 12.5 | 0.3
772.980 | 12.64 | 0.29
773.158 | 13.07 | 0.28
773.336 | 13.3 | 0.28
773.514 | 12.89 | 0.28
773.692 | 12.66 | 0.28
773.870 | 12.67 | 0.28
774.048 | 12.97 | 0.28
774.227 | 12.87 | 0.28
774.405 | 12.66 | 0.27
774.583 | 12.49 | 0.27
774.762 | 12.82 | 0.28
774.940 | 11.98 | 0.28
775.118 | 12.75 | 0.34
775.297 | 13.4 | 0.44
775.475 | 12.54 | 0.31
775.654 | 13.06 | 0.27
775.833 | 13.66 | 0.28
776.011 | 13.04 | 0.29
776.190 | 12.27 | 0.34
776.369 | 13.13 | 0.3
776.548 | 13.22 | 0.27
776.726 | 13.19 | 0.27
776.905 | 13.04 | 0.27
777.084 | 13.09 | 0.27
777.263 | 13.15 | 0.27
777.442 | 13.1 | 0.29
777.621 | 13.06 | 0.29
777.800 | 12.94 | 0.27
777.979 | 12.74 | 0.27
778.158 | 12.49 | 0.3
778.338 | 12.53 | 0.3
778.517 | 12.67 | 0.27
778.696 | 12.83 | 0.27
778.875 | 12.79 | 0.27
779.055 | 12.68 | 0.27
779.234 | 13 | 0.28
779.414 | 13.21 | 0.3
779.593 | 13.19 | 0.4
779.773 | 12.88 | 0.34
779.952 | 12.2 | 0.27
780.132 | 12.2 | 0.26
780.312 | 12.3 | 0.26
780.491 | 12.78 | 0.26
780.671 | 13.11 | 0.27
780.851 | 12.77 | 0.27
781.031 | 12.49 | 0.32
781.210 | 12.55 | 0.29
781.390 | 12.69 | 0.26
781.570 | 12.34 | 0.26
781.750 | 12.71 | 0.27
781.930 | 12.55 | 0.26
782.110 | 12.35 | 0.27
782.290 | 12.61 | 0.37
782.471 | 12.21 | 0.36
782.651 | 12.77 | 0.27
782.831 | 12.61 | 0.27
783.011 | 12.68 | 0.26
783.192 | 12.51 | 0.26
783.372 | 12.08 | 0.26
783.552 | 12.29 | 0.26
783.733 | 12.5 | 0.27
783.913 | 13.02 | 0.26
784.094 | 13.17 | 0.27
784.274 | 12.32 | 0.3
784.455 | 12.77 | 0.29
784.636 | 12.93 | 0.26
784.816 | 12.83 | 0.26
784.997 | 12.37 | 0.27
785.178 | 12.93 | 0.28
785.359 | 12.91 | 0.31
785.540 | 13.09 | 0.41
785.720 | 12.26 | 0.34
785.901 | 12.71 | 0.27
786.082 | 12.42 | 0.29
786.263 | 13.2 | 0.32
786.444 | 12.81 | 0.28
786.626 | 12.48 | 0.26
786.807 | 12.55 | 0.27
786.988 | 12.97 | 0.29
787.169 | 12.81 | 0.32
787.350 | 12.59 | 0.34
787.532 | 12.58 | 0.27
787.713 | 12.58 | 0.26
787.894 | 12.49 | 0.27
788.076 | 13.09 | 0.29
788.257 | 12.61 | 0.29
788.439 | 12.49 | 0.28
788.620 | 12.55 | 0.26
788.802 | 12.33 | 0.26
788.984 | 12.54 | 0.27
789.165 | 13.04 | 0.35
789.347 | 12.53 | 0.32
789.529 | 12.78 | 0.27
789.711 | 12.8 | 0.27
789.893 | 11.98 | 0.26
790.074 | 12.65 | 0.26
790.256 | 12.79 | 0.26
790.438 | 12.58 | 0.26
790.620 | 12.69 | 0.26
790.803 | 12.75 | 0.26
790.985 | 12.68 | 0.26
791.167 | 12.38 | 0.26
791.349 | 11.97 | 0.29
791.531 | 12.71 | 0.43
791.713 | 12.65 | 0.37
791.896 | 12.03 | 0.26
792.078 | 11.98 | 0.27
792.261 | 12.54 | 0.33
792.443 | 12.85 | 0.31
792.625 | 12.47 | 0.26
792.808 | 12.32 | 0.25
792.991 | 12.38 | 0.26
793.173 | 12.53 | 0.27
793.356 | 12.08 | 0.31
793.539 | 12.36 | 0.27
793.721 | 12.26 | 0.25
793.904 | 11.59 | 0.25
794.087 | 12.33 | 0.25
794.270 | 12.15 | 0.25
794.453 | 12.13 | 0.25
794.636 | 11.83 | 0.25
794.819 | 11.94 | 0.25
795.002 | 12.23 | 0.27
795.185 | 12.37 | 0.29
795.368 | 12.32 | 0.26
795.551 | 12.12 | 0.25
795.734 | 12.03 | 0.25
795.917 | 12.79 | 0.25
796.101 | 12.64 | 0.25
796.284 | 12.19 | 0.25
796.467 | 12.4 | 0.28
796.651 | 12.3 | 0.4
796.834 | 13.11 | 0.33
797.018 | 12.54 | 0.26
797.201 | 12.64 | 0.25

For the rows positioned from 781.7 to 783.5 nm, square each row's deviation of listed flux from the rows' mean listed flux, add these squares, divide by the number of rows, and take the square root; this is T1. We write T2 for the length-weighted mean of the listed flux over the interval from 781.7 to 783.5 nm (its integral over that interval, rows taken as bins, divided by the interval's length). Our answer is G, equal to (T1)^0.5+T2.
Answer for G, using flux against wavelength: 13.0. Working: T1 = 0.21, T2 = 12.5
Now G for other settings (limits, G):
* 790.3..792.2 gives 13.0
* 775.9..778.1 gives 13.5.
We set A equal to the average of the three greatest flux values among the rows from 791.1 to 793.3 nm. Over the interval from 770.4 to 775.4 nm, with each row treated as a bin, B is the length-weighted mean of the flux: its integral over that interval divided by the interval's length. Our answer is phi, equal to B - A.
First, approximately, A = 12.7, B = 12.9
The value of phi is 0.1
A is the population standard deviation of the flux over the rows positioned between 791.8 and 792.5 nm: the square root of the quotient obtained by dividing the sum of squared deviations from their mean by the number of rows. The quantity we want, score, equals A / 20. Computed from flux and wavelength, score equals 0.0181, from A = 0.36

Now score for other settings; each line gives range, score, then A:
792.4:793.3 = 0.0092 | 0.18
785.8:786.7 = 0.0139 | 0.28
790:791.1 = 0.0034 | 0.07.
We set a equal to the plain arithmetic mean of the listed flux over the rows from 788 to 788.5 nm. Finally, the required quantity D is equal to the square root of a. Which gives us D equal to 3.568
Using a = 12.7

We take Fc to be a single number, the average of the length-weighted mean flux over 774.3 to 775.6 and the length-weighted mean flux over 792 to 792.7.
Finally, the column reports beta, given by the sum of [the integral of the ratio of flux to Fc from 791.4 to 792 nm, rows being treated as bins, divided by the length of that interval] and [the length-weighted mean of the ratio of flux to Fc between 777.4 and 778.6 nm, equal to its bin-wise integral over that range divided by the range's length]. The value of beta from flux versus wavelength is 2.00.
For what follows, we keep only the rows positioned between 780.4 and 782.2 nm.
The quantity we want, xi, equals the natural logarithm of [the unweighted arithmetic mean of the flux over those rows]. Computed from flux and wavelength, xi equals 2.54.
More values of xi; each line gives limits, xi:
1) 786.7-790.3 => 2.54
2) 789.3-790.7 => 2.53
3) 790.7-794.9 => 2.51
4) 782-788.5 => 2.54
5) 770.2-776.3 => 2.56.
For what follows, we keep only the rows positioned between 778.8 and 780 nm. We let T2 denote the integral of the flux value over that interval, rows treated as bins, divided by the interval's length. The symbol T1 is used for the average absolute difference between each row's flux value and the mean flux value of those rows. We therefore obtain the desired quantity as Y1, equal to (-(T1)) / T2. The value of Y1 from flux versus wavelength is -0.020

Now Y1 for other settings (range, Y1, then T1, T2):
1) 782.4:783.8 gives -0.016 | 0.20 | 12.5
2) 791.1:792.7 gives -0.022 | 0.27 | 12.4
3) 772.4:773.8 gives -0.020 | 0.26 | 12.9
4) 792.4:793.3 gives -0.012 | 0.14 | 12.5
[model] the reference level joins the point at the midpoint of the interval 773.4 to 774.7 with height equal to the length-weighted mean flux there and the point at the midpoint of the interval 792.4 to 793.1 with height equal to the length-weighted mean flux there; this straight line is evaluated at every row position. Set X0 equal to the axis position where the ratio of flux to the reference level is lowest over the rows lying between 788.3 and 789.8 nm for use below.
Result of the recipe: 788.802 nm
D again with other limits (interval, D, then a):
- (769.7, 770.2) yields 3.548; 12.6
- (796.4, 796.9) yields 3.550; 12.6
